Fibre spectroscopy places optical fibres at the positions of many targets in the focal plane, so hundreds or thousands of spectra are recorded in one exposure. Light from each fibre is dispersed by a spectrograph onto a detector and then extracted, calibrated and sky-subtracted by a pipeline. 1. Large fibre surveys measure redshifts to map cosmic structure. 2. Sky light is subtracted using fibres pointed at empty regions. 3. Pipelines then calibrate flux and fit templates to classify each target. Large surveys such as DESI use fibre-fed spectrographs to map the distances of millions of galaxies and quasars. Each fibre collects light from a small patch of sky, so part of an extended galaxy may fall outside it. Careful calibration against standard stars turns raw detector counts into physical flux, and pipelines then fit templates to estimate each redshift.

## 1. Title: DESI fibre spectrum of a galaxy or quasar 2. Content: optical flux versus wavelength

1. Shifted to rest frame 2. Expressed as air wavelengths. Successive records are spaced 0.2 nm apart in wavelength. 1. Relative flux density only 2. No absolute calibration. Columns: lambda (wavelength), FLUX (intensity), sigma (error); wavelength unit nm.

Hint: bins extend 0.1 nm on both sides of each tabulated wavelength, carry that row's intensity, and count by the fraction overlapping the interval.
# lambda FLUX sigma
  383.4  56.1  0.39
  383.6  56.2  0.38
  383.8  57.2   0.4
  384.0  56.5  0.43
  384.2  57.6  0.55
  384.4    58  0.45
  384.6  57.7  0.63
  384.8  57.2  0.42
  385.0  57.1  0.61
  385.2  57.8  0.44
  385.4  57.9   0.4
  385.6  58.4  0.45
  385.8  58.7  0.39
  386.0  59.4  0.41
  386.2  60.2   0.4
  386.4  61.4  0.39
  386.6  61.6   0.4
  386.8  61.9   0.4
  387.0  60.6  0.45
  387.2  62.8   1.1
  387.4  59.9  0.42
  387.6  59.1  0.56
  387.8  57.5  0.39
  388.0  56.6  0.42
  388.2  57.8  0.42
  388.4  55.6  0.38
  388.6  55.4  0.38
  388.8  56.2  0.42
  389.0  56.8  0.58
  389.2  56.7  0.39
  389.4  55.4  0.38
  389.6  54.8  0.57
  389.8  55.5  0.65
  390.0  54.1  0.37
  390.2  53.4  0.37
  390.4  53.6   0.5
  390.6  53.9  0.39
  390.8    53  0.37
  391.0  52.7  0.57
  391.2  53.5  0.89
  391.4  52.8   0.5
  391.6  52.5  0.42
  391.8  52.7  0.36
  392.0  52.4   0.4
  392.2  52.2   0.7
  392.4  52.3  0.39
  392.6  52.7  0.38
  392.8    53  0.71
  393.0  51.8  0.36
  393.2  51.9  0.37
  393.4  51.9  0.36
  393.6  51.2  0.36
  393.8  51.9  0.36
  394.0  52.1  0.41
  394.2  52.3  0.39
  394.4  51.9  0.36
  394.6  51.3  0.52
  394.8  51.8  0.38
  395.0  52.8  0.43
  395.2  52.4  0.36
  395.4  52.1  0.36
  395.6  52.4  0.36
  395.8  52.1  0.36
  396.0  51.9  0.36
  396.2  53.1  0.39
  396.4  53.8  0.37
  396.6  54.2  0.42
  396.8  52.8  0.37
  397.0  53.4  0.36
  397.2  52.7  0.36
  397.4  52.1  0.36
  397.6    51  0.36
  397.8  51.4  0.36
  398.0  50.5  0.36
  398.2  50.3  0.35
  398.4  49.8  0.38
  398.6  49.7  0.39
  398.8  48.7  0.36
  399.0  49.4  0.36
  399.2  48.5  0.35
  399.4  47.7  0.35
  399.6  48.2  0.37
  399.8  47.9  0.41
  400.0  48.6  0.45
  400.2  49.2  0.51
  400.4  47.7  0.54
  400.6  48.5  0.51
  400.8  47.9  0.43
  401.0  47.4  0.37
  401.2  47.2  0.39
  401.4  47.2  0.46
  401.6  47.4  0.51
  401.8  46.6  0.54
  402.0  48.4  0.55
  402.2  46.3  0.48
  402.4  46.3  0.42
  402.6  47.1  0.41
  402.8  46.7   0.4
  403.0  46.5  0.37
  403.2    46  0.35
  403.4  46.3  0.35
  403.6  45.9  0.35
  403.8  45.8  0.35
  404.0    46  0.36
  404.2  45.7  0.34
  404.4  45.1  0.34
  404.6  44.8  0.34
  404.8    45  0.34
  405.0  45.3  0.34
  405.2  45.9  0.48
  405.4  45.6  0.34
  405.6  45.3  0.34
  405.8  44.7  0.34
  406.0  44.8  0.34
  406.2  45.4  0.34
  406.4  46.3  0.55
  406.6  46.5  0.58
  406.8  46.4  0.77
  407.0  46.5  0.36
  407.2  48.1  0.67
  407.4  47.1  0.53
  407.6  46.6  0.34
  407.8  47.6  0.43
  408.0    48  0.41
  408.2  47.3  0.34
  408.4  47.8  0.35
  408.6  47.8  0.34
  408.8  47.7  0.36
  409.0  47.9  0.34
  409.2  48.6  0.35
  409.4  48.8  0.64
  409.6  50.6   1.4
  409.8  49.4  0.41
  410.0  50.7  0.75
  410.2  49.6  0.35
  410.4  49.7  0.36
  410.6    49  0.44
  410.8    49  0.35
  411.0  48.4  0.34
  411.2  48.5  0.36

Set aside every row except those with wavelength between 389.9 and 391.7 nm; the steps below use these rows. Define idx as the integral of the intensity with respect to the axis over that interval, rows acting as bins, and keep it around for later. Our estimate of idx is 96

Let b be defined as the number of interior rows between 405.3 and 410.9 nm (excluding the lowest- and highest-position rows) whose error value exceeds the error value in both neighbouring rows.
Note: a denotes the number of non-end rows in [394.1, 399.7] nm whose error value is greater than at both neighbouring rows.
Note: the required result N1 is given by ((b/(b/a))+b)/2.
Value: 6.50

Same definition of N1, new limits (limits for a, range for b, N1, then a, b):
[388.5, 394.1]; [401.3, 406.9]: 5.00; 7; 3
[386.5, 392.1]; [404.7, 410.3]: 7.00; 6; 8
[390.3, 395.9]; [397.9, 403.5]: 5.00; 7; 3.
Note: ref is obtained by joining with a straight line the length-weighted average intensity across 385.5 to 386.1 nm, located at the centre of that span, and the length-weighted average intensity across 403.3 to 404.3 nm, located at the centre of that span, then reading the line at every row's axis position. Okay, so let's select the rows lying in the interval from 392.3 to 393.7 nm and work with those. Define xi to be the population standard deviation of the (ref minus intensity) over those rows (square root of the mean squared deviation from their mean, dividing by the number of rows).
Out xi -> 0.4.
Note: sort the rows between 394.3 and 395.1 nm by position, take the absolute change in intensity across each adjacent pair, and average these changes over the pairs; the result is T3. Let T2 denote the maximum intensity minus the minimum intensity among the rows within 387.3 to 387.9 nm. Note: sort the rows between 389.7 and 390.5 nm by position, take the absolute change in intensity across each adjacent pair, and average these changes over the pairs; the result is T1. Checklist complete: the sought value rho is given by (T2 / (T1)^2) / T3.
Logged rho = 5.8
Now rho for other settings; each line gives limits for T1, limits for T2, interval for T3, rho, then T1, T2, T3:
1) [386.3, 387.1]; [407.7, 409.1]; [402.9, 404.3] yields 6.5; 0.60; 0.7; 0.3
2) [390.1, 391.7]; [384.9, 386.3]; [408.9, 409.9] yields 12.7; 0.50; 3.1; 1.0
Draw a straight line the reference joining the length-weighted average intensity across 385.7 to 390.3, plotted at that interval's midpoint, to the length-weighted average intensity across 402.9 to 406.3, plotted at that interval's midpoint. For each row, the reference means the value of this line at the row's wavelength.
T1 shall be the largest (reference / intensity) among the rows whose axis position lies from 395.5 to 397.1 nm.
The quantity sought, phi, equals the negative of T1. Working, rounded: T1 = 1.00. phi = -1.00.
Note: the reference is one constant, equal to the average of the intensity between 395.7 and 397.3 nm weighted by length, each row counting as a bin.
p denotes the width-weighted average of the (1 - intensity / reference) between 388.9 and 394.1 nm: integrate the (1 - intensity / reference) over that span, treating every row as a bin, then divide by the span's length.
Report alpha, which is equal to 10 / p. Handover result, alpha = -2026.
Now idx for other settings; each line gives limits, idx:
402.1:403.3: 56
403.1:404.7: 73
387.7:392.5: 261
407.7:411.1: 166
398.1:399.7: 78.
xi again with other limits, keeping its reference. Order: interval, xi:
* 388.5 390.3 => 0.8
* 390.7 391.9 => 0.3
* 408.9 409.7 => 1.1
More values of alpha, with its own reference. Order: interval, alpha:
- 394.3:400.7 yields 249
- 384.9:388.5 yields -86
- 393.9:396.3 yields 649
